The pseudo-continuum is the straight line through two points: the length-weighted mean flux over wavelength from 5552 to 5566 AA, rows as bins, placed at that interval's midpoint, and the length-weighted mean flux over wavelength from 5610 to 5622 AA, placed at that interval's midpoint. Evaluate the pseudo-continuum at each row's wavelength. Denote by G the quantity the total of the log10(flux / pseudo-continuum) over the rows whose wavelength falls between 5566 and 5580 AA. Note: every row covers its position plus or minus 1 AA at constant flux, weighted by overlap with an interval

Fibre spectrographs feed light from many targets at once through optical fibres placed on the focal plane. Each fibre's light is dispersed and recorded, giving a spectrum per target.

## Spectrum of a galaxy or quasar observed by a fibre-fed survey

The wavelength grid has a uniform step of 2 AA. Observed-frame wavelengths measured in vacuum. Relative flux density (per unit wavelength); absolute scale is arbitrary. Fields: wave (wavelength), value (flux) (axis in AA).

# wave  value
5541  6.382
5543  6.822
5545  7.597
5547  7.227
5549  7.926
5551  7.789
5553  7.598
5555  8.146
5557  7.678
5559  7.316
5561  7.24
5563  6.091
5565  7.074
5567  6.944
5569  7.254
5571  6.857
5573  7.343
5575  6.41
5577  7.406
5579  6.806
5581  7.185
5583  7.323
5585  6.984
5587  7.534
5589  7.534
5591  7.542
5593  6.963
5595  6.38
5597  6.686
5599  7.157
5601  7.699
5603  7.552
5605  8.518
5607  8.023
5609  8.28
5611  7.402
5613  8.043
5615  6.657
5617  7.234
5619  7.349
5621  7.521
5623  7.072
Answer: -0.14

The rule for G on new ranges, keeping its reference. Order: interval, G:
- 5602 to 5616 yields 0.16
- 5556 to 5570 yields -0.10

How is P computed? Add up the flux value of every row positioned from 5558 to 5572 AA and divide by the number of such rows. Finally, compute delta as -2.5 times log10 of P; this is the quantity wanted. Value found -2.11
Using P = 6.97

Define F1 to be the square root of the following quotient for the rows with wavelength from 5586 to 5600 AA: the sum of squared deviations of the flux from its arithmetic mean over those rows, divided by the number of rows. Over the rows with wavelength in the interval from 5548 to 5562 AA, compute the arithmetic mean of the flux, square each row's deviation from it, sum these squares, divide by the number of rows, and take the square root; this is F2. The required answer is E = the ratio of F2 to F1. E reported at 0.7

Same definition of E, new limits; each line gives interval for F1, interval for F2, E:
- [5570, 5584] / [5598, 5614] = 1.3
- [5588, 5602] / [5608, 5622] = 1.1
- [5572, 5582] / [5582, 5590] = 0.6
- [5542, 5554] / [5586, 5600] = 1.2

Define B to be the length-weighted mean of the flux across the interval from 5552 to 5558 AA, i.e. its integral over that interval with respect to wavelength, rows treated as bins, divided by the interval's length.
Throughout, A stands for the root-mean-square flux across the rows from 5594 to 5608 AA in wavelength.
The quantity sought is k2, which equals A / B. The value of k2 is 0.96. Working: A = 7.46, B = 7.8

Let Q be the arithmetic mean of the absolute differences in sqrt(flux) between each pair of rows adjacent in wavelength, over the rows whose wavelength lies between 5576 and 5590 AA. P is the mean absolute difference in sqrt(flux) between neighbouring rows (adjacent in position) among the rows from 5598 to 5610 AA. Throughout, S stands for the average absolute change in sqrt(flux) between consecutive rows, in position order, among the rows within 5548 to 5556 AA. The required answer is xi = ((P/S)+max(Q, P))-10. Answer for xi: -8.3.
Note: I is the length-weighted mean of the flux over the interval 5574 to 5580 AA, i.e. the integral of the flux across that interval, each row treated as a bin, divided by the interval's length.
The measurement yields 6.9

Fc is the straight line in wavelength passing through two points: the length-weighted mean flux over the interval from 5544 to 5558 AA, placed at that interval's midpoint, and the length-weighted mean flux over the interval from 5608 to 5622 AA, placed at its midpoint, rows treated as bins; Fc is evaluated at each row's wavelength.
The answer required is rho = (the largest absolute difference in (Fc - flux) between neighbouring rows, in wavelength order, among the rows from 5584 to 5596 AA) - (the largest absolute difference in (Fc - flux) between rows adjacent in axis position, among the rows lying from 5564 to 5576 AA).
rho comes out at -0.35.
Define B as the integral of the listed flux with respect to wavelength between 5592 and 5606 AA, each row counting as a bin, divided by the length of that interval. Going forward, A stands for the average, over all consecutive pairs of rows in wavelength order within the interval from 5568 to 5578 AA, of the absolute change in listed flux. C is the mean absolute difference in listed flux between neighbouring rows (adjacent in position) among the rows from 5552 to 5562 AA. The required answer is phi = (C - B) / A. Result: -9.8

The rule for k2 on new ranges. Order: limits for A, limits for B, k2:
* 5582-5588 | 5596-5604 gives 1.00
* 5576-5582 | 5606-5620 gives 0.94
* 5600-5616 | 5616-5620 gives 1.07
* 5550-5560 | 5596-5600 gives 1.11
